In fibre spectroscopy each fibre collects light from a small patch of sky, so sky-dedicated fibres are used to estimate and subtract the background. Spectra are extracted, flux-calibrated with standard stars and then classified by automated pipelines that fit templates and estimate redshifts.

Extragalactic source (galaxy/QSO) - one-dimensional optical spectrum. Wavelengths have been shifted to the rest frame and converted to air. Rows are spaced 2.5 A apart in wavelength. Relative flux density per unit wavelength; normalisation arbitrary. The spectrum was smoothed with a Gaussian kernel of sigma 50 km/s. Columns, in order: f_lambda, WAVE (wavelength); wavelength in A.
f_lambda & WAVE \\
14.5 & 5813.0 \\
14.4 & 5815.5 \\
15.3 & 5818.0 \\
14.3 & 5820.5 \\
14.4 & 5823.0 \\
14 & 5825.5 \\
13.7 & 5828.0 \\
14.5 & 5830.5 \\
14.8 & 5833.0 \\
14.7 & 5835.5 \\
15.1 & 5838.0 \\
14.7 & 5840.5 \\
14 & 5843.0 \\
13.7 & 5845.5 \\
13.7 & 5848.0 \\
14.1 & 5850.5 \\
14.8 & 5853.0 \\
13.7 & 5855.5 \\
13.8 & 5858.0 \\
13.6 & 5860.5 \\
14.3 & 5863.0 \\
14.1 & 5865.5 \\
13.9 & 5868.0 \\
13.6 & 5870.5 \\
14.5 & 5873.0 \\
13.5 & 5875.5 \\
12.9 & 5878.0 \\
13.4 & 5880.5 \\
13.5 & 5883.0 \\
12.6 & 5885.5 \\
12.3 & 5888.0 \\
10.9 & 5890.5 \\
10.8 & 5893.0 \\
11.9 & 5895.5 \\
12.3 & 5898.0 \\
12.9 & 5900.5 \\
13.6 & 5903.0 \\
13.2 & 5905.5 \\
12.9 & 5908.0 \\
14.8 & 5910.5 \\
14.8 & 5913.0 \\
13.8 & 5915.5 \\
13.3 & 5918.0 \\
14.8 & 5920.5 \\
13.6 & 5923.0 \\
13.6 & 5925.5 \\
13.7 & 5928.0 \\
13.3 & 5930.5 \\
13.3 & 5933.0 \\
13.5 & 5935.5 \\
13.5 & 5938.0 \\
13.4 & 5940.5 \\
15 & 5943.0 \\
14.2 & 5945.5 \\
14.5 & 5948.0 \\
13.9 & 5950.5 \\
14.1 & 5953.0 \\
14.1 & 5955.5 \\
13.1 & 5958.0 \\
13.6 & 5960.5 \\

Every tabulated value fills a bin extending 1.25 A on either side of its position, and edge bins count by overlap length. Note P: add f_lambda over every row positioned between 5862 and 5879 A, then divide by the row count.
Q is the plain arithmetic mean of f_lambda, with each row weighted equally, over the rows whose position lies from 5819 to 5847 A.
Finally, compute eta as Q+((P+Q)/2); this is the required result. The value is 28.4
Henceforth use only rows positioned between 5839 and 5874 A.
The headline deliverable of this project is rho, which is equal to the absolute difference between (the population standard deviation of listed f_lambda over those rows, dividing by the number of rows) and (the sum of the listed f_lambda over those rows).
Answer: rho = 196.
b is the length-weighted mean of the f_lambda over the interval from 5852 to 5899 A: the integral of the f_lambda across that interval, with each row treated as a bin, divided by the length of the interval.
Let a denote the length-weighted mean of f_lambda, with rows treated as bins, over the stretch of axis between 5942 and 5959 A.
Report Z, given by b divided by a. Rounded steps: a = 14.1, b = 13.2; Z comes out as 0.93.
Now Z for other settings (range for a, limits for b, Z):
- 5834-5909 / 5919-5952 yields 1.03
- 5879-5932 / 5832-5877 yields 1.08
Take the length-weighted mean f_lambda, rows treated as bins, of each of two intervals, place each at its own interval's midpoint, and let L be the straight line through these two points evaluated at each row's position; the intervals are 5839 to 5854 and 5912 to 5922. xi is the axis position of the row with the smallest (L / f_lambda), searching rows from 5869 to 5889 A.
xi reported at 5873.0 A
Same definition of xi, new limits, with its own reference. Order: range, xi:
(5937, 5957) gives 5943.0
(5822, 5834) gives 5833.0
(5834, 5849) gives 5838.0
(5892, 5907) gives 5903.0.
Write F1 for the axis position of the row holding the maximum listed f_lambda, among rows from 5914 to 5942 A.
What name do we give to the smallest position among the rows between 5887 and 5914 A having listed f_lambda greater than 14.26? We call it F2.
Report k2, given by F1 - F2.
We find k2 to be 10.0 A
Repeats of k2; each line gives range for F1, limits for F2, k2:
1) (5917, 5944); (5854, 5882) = 80.0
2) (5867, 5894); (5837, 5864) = 35.0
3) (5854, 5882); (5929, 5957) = -70.0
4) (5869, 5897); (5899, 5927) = -37.5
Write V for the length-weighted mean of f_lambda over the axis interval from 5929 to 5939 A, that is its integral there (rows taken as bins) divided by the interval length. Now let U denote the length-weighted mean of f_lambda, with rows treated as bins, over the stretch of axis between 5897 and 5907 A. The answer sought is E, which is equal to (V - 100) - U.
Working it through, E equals -99.6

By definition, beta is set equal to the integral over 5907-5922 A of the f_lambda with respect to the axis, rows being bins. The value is 211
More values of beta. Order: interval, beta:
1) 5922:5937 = 202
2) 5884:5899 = 177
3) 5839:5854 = 213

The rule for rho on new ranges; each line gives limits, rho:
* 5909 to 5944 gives 194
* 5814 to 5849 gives 201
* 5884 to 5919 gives 179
